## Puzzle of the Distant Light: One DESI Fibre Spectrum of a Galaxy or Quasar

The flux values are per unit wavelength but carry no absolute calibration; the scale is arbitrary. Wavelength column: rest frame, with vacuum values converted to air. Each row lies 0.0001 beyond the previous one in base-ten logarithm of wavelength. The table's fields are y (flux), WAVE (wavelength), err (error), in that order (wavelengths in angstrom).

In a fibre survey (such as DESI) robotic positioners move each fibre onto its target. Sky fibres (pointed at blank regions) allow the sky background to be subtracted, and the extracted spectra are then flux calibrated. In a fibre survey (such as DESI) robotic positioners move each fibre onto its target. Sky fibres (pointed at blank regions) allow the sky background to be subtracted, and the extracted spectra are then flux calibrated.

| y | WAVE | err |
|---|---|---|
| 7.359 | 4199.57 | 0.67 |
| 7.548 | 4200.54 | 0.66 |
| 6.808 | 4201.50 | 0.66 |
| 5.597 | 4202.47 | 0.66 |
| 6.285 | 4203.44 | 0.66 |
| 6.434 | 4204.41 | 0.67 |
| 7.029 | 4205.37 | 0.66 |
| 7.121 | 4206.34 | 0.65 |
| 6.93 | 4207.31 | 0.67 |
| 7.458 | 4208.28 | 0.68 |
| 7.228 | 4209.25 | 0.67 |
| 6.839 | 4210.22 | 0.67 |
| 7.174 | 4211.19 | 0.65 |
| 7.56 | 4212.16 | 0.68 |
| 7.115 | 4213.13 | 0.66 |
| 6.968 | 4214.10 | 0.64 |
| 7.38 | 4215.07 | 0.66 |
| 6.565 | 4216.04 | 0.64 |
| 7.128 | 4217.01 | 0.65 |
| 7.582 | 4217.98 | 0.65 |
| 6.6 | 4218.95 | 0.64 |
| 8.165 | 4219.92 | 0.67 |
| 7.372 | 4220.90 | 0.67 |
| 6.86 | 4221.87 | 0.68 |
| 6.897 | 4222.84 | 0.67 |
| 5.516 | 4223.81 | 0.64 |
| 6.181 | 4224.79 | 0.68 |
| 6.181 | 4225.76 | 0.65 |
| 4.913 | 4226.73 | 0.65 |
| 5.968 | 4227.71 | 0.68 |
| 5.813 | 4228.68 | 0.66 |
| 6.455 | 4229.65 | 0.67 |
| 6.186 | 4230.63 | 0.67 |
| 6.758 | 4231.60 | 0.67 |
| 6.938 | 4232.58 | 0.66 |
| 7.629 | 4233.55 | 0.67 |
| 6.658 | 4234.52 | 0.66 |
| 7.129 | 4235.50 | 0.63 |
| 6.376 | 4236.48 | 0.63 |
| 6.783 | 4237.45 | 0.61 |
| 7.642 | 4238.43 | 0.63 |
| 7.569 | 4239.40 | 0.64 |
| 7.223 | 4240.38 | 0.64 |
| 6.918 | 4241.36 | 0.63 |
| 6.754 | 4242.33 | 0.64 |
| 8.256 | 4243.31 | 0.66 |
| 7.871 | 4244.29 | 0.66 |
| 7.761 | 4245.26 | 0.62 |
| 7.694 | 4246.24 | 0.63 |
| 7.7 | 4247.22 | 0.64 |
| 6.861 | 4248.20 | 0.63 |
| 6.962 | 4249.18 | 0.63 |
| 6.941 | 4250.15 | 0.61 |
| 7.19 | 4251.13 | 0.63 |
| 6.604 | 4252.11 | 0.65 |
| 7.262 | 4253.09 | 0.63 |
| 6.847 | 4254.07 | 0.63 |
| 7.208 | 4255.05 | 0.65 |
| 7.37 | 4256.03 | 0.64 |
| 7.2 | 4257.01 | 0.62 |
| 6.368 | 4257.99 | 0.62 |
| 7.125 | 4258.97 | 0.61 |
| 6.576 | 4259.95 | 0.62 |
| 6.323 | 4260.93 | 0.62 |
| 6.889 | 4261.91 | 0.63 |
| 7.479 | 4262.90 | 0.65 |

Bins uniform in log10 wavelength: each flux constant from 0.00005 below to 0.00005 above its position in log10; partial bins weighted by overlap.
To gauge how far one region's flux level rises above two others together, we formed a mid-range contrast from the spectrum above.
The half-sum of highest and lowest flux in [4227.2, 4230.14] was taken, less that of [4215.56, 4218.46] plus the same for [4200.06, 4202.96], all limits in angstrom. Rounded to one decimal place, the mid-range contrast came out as -7.5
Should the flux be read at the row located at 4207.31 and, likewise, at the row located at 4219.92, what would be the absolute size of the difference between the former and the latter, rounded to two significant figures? 1.2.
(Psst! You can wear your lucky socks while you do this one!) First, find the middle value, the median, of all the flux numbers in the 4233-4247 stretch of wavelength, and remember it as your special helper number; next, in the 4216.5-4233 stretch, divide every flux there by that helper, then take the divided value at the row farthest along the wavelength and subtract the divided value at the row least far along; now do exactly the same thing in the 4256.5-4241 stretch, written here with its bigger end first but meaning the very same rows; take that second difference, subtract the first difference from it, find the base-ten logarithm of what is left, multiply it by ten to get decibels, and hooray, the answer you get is -11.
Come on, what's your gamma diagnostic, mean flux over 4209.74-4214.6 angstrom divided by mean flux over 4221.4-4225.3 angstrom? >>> 1.12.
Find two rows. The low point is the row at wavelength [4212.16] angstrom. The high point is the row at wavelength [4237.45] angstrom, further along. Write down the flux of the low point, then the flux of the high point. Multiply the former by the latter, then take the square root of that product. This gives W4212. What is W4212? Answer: 7.2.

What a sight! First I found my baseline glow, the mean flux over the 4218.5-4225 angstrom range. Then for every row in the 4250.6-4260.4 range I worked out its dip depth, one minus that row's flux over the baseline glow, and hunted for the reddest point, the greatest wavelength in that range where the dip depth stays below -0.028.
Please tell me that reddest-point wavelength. 4258.97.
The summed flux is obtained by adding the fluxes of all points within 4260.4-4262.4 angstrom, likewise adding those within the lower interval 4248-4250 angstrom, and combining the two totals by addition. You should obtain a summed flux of 27.0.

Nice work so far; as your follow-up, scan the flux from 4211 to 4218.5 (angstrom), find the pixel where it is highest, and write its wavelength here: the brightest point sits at 4217.98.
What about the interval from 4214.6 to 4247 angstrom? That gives 4243.31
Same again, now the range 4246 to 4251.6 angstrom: 4247.22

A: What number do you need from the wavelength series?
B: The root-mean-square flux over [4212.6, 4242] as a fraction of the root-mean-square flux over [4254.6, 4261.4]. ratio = 0.99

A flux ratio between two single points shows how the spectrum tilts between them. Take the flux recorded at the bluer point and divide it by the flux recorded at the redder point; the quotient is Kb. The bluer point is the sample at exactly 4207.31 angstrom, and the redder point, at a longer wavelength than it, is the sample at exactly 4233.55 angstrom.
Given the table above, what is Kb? 0.91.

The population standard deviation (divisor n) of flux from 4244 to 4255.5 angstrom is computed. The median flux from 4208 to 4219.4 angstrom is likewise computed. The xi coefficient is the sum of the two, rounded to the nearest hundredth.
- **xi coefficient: 7.56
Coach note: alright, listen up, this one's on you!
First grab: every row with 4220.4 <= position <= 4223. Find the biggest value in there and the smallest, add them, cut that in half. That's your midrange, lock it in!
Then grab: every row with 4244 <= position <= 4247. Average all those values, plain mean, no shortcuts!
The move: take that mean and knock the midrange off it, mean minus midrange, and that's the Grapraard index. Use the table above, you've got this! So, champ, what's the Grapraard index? 0.7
